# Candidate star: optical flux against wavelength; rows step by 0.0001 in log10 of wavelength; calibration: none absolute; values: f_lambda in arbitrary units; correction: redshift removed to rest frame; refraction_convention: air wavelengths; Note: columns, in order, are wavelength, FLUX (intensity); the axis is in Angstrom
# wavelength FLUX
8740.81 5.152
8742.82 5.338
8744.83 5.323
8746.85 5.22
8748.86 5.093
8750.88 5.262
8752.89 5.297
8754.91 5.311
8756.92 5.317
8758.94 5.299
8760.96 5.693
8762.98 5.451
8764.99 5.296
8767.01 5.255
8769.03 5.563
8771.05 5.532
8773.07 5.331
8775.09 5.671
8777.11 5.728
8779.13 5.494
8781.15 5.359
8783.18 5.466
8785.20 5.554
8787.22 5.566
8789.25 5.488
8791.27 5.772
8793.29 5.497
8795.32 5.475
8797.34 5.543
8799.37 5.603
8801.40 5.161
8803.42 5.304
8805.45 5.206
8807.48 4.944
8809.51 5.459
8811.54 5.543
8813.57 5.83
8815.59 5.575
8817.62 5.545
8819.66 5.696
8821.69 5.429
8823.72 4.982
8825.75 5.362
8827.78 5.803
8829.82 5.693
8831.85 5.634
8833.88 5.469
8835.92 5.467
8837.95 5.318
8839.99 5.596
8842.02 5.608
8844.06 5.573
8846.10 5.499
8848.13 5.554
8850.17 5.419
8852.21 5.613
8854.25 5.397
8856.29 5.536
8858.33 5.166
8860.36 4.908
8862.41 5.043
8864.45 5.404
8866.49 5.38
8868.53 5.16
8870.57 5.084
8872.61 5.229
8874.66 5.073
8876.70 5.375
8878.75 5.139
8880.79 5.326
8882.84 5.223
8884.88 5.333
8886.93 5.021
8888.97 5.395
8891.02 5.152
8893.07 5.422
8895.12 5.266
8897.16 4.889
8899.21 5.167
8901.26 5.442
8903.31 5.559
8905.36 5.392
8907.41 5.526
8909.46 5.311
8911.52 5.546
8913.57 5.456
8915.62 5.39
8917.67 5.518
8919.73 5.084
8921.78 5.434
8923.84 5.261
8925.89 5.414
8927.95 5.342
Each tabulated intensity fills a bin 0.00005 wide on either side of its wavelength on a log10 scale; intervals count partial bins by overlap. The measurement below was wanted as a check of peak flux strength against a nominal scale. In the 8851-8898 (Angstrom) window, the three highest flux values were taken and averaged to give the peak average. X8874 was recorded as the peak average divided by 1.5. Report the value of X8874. 3.68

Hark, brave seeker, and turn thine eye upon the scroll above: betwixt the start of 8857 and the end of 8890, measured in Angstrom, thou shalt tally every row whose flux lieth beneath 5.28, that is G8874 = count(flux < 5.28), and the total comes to 10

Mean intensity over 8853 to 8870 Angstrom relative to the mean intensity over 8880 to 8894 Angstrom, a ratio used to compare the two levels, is 1.00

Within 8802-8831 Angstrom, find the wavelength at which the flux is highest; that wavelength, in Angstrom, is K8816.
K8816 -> 8813.57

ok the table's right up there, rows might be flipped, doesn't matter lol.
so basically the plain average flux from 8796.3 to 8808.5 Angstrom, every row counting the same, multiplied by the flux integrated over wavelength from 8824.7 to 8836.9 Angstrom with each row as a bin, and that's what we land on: 360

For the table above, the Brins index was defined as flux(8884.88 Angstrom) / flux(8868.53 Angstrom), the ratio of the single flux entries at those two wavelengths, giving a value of 1.03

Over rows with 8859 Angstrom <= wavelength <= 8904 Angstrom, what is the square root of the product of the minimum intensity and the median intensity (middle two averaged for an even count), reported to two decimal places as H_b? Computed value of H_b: 5.05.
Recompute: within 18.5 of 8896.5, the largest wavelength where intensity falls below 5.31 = 8899.21 Angstrom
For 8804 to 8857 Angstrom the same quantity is 8823.72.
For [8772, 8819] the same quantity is 8807.48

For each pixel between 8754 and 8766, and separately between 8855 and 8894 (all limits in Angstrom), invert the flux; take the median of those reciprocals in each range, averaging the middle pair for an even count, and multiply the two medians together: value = 0.0360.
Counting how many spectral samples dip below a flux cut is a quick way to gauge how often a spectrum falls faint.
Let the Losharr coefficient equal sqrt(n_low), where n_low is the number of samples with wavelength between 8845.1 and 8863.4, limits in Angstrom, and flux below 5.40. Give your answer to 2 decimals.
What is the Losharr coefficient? 2.00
